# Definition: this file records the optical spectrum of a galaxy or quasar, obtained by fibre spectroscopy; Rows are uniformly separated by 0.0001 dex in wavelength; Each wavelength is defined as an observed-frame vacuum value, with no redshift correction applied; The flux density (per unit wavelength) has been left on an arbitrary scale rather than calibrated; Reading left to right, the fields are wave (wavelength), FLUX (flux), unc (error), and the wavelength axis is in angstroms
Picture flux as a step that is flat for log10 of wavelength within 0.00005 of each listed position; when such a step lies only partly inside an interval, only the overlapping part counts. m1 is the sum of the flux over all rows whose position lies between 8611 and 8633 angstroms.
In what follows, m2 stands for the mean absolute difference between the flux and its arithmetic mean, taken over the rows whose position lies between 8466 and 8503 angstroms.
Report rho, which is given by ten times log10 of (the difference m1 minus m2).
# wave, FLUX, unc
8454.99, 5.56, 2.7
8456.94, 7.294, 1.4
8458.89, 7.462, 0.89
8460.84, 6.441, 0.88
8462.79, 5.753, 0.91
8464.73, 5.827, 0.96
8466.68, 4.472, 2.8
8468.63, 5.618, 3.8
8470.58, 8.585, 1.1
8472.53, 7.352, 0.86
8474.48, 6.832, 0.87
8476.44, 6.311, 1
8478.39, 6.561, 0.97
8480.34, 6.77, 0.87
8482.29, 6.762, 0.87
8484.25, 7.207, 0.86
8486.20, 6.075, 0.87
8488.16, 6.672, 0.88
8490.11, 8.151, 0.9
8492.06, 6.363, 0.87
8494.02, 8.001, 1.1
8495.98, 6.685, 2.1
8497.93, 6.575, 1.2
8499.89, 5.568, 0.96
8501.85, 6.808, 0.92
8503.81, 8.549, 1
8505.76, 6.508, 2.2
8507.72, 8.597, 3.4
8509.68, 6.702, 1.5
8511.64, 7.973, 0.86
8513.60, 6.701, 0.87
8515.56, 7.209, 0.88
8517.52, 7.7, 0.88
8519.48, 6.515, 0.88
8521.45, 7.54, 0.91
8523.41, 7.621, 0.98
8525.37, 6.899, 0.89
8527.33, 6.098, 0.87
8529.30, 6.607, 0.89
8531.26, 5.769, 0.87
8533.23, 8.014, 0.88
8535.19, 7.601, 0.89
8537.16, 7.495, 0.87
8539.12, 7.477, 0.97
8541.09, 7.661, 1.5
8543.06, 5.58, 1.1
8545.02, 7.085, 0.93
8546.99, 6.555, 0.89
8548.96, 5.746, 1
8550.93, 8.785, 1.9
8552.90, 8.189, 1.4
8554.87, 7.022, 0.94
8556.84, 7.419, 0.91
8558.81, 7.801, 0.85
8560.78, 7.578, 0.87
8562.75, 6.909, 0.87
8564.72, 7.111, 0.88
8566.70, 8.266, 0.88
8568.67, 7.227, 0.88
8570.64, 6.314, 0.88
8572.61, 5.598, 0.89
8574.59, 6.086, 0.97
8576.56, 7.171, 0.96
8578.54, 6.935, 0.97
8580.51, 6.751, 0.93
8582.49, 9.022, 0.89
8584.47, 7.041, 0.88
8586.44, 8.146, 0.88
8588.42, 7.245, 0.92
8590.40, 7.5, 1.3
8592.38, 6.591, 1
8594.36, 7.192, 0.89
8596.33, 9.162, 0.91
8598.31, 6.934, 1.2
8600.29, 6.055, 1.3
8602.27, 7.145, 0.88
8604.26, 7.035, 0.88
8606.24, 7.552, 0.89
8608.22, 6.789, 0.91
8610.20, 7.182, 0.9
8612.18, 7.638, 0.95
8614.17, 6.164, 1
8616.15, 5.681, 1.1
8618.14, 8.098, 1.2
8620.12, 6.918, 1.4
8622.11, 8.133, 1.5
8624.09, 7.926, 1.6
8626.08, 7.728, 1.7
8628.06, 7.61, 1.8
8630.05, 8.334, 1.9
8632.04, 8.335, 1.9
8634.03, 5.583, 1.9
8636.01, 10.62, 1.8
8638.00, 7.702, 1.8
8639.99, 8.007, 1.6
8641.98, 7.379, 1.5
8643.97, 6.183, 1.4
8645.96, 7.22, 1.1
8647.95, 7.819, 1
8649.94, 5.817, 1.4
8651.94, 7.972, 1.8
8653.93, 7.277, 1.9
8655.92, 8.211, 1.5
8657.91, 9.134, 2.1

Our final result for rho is 19.1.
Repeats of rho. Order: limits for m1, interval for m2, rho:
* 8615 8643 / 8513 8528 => 20.3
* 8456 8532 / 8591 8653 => 24.3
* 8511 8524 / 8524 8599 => 17.0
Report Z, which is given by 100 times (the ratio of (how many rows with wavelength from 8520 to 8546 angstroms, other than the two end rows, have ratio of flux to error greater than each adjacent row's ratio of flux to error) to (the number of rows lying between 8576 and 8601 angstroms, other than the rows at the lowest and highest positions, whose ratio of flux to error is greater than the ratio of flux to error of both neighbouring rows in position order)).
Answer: 100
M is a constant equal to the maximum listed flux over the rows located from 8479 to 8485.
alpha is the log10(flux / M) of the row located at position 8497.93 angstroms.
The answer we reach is -0.04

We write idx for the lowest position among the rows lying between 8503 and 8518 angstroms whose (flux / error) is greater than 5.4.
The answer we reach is 8503.81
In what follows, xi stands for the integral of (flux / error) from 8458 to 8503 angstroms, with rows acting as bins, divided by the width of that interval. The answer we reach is 6.63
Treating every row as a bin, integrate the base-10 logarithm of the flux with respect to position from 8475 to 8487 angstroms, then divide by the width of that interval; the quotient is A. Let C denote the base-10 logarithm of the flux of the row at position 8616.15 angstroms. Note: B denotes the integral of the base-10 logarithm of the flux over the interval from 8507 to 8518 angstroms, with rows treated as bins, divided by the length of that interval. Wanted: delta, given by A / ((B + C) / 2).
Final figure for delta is 1.01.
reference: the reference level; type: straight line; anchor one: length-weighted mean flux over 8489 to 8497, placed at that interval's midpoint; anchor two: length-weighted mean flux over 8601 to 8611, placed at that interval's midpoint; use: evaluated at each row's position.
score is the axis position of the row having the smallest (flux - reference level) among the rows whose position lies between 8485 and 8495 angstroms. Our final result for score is 8486.20 angstroms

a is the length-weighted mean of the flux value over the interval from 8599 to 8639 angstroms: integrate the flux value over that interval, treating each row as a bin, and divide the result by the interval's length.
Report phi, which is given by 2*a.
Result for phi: 14.8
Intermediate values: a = 7.41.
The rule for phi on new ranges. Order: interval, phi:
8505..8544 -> 14.2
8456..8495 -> 13.4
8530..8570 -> 14.5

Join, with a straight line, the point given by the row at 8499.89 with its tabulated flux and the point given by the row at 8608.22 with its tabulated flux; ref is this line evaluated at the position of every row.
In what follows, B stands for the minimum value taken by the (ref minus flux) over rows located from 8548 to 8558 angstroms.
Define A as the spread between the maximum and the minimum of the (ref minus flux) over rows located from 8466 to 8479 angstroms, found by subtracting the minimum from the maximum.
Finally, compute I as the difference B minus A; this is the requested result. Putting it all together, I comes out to -6.7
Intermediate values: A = 4.07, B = -2.6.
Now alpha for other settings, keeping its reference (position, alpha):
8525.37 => -0.02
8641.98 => 0.01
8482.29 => -0.03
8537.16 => 0.02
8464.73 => -0.09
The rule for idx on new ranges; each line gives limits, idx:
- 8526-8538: 8527.33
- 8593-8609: 8594.36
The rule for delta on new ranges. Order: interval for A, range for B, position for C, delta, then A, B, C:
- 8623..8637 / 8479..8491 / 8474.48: 1.07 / 0.90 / 0.838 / 0.83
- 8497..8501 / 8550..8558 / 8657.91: 0.84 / 0.78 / 0.893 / 0.96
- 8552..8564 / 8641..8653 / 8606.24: 1.01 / 0.87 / 0.846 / 0.88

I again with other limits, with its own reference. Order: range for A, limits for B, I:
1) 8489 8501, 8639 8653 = -3.6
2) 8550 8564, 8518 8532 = -3.8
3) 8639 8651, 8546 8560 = -4.9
